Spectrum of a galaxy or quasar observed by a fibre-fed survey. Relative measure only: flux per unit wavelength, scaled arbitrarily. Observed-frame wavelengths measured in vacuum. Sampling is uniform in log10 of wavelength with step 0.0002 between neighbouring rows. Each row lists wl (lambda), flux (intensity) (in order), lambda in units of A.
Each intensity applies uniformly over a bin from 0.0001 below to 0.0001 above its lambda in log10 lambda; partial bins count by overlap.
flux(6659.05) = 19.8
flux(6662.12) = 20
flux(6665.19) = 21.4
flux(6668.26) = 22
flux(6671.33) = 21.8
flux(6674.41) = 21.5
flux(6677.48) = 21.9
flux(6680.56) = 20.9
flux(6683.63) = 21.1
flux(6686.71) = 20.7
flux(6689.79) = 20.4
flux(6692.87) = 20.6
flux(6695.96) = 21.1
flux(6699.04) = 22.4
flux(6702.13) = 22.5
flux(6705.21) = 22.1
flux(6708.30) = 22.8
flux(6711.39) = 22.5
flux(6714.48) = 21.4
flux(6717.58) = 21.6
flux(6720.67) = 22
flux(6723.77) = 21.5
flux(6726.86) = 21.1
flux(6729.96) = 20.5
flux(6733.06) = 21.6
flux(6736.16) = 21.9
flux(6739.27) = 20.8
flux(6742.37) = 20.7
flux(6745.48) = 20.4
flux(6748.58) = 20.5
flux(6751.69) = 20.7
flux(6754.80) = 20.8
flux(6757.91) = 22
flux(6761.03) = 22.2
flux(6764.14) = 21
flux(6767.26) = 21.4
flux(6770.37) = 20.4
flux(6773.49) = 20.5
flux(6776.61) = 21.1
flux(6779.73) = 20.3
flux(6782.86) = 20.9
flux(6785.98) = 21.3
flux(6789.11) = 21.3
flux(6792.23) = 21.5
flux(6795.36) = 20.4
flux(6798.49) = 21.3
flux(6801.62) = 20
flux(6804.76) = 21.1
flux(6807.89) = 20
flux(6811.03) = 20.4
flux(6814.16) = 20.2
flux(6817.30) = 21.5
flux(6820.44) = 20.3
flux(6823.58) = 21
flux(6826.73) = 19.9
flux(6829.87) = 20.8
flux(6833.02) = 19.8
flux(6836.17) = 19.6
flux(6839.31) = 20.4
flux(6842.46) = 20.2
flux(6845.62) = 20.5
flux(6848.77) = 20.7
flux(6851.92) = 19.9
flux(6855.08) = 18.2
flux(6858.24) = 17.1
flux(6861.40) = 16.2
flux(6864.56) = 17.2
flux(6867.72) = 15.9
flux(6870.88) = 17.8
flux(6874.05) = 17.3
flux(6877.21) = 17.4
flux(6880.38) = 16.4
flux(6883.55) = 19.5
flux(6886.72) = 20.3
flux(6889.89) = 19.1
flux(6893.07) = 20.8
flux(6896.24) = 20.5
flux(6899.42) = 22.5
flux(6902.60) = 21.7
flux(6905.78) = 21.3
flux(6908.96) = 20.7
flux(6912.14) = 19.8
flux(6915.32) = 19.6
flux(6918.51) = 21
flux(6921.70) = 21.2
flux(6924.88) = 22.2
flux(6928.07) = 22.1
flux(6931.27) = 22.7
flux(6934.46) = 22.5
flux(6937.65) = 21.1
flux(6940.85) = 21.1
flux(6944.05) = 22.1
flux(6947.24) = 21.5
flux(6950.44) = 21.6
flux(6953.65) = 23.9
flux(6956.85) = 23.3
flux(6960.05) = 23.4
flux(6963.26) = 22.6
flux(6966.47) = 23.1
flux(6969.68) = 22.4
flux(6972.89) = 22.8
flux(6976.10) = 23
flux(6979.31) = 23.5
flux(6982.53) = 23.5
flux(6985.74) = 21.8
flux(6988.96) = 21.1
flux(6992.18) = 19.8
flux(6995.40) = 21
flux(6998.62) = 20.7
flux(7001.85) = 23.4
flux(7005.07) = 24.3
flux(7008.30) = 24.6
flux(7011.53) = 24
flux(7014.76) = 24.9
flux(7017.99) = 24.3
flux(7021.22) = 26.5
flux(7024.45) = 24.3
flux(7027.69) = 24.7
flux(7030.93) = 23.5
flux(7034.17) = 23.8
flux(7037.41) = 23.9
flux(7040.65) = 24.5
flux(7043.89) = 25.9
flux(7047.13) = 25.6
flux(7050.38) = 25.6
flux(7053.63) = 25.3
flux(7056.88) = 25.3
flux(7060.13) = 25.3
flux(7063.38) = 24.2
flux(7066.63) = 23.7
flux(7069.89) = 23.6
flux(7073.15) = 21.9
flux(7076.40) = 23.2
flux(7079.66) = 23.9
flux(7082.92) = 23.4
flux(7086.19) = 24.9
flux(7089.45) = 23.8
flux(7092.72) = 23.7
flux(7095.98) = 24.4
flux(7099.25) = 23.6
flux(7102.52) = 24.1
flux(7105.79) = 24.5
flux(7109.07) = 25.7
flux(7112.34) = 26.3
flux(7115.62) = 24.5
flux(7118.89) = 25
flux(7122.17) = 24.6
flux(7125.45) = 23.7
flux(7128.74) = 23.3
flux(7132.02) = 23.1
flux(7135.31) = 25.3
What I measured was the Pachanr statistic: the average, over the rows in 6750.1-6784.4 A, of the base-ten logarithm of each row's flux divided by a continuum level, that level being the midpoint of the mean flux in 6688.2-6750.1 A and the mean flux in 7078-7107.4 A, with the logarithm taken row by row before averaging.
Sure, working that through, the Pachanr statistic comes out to -0.034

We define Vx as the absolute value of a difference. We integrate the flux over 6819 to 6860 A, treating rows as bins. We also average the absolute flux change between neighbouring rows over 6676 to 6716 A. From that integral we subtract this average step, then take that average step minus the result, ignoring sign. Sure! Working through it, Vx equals 813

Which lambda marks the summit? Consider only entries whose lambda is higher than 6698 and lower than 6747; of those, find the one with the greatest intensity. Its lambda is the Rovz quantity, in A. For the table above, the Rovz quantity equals 6708.30 A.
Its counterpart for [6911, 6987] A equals 6953.65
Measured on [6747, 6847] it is 6761.03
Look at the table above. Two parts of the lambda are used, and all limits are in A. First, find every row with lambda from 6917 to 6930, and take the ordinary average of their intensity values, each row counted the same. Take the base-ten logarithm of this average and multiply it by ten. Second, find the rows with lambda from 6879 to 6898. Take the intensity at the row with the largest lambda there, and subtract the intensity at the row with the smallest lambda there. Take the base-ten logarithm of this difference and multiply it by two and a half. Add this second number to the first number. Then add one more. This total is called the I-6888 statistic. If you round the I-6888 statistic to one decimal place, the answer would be 15.9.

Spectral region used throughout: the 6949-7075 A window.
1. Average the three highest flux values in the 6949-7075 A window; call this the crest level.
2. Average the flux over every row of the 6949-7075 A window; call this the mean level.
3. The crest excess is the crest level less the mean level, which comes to 2.4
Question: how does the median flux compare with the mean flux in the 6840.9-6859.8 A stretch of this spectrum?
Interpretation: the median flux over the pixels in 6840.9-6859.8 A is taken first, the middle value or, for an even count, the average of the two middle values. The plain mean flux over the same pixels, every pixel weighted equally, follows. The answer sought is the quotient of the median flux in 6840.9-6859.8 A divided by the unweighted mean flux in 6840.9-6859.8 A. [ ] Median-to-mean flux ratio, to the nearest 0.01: 1.03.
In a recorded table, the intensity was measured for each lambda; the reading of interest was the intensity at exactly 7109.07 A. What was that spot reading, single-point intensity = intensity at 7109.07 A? 25.7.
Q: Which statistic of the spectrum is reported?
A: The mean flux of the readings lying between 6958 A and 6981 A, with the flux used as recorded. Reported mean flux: 23.0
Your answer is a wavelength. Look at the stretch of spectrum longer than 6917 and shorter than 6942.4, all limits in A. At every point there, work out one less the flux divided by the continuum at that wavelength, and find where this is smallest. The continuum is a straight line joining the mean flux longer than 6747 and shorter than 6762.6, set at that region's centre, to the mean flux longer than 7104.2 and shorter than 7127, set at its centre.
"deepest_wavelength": 6931.27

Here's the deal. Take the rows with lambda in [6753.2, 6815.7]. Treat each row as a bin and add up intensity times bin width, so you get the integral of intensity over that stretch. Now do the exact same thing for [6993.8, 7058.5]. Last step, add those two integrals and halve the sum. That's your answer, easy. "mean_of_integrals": 1440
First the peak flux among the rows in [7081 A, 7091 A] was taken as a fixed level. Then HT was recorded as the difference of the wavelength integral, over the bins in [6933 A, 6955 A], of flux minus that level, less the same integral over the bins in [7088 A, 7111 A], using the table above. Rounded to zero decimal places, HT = -51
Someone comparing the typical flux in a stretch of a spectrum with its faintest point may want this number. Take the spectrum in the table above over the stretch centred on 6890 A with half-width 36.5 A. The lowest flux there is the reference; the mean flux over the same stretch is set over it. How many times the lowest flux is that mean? 1.21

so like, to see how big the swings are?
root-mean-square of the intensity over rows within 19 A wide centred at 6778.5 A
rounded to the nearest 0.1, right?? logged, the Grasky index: 20.8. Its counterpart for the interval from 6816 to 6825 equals 20.9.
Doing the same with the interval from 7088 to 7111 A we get 24.3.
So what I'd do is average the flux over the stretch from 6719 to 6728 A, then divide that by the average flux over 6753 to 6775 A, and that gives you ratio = 1.02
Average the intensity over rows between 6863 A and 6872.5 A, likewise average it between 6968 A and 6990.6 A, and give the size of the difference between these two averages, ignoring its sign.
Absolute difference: 5.6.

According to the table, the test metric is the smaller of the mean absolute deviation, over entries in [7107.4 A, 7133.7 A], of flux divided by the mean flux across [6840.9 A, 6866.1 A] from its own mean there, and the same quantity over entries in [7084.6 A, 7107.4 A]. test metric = 0.021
